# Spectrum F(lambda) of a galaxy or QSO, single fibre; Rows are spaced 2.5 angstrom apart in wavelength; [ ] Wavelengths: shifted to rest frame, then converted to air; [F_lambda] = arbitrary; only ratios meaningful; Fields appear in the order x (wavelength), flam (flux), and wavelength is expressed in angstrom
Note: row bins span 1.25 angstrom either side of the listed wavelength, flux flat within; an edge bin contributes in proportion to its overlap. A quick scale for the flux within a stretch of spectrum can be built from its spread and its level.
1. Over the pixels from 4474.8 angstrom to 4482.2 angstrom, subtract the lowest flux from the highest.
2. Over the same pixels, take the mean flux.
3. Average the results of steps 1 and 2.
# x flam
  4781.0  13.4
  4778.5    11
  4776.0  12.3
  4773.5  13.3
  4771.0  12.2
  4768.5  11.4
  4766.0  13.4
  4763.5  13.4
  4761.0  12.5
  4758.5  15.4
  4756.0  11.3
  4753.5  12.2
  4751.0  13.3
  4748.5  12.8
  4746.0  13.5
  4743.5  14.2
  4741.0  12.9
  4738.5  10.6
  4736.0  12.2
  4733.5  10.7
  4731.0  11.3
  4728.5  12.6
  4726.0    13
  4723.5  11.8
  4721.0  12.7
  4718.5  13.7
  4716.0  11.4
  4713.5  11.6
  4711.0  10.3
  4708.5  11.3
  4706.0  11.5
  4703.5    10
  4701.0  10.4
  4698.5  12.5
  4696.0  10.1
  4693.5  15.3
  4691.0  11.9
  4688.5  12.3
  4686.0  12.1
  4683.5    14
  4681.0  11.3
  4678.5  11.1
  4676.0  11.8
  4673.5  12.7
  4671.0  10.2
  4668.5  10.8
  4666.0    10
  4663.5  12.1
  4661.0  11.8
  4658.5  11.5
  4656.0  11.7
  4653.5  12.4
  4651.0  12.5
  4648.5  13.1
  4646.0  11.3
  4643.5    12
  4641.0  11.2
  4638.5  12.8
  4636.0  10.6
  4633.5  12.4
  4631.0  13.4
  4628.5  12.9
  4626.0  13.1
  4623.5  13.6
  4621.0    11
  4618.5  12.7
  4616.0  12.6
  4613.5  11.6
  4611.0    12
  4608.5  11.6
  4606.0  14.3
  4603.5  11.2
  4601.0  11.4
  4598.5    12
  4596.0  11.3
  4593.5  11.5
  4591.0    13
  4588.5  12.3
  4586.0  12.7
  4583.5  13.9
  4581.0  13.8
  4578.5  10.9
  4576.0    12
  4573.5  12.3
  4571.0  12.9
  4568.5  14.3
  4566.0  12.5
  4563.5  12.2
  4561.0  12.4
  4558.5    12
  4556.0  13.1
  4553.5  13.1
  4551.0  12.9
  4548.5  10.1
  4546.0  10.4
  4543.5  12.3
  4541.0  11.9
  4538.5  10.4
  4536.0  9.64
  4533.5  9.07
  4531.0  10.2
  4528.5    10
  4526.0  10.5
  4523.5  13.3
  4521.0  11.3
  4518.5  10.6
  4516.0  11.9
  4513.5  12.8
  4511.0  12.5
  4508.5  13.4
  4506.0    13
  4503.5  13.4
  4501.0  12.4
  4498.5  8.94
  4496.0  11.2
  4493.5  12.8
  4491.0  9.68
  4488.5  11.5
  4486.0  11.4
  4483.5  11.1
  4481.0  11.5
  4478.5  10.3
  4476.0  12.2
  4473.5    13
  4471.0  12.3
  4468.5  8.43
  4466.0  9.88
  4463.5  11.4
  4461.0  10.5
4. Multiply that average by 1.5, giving 9.9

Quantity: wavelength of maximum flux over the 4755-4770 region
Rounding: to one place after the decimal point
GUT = 4758.5 angstrom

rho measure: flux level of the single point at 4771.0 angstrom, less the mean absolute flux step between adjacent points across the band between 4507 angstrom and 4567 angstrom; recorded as 11.3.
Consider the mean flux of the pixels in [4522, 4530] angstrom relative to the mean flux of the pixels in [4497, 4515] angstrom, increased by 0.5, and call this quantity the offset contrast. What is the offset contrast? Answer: 1.41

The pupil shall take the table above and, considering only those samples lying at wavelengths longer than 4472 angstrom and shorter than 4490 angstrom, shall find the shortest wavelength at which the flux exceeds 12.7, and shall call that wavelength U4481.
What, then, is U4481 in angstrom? 4473.5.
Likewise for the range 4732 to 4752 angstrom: 4741.0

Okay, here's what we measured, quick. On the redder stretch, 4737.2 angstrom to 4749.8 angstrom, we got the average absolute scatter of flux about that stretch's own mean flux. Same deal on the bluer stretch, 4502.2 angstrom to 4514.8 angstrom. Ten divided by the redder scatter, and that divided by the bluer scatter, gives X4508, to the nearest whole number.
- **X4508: 37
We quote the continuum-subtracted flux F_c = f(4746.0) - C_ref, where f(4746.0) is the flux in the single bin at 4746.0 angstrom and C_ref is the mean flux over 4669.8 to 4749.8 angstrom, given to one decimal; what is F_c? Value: 1.5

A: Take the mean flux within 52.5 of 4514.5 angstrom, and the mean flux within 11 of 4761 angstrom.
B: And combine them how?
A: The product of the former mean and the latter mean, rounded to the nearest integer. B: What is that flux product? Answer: 147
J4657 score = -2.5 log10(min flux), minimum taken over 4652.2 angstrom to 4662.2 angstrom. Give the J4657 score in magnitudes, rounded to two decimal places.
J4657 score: -2.65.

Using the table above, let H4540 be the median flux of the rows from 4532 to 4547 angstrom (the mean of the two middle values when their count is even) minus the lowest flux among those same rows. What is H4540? 1.3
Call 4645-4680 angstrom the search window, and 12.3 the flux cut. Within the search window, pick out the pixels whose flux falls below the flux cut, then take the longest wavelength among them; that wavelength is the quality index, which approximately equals 4678.5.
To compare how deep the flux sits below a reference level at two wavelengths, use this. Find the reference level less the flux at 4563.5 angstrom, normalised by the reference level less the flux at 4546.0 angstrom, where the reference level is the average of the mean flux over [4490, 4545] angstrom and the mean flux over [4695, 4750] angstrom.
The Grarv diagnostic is -0.4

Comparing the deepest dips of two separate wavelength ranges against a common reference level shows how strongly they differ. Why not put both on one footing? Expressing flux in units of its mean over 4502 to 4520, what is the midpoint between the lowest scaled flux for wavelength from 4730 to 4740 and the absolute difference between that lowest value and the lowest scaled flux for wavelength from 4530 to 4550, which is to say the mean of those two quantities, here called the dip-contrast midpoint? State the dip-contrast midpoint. 0.485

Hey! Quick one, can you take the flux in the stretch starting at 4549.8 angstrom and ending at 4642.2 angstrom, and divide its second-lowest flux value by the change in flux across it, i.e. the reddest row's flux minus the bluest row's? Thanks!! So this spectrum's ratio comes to -6.4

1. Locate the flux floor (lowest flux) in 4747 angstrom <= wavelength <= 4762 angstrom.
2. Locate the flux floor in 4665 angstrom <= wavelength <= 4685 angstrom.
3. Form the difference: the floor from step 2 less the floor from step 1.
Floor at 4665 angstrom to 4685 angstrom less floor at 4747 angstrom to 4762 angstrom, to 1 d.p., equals -1.3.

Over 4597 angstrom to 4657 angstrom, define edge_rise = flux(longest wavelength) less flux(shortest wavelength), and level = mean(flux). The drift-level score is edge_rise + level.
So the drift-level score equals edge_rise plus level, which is 11.9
